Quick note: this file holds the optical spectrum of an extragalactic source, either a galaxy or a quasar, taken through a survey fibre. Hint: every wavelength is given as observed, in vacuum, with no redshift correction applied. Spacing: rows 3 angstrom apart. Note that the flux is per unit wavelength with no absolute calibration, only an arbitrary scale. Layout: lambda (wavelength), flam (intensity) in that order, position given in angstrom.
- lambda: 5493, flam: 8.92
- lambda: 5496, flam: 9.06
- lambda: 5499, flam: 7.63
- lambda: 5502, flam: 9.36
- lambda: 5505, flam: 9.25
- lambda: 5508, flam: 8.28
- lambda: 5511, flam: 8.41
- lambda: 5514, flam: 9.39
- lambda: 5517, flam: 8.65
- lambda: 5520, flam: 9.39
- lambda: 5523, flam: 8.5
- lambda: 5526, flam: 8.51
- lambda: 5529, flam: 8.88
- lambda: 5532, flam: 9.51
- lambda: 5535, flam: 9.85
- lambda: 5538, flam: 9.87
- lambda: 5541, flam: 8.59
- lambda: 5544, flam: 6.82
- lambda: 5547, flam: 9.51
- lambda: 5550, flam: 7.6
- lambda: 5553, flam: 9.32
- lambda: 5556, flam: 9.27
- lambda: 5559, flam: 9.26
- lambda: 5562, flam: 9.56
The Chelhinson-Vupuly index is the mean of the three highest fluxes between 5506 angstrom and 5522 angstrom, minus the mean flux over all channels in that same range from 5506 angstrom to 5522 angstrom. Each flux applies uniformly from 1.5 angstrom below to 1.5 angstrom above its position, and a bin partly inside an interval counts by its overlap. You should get 0.32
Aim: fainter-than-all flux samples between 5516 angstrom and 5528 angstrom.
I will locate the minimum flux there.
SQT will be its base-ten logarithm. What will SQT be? 0.93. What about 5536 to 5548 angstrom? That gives 0.83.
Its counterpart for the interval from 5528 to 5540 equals 0.95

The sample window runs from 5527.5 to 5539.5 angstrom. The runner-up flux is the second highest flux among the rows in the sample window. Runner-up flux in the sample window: 9.85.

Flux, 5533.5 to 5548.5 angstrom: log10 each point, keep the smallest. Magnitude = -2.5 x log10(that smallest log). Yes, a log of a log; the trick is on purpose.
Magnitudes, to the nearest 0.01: 0.20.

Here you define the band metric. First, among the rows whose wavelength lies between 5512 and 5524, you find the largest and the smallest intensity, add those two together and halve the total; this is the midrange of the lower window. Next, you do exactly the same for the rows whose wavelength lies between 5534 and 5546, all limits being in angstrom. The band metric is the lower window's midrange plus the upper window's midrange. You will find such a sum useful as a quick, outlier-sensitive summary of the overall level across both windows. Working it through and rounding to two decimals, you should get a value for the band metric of 17.29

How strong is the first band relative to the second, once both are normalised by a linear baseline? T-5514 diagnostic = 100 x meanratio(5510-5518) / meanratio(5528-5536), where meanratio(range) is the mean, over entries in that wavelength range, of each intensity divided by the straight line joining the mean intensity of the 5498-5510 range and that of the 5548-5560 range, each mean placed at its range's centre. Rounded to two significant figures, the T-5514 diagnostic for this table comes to 95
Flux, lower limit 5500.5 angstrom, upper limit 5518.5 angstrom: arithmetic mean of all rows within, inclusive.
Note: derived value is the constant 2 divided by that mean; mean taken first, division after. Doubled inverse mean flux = 0.225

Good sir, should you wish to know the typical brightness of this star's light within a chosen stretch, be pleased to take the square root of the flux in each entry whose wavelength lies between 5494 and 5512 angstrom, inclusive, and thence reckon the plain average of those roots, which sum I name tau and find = 2.94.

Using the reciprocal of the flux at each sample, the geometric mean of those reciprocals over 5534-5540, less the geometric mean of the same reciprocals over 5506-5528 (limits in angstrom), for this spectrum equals -0.013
